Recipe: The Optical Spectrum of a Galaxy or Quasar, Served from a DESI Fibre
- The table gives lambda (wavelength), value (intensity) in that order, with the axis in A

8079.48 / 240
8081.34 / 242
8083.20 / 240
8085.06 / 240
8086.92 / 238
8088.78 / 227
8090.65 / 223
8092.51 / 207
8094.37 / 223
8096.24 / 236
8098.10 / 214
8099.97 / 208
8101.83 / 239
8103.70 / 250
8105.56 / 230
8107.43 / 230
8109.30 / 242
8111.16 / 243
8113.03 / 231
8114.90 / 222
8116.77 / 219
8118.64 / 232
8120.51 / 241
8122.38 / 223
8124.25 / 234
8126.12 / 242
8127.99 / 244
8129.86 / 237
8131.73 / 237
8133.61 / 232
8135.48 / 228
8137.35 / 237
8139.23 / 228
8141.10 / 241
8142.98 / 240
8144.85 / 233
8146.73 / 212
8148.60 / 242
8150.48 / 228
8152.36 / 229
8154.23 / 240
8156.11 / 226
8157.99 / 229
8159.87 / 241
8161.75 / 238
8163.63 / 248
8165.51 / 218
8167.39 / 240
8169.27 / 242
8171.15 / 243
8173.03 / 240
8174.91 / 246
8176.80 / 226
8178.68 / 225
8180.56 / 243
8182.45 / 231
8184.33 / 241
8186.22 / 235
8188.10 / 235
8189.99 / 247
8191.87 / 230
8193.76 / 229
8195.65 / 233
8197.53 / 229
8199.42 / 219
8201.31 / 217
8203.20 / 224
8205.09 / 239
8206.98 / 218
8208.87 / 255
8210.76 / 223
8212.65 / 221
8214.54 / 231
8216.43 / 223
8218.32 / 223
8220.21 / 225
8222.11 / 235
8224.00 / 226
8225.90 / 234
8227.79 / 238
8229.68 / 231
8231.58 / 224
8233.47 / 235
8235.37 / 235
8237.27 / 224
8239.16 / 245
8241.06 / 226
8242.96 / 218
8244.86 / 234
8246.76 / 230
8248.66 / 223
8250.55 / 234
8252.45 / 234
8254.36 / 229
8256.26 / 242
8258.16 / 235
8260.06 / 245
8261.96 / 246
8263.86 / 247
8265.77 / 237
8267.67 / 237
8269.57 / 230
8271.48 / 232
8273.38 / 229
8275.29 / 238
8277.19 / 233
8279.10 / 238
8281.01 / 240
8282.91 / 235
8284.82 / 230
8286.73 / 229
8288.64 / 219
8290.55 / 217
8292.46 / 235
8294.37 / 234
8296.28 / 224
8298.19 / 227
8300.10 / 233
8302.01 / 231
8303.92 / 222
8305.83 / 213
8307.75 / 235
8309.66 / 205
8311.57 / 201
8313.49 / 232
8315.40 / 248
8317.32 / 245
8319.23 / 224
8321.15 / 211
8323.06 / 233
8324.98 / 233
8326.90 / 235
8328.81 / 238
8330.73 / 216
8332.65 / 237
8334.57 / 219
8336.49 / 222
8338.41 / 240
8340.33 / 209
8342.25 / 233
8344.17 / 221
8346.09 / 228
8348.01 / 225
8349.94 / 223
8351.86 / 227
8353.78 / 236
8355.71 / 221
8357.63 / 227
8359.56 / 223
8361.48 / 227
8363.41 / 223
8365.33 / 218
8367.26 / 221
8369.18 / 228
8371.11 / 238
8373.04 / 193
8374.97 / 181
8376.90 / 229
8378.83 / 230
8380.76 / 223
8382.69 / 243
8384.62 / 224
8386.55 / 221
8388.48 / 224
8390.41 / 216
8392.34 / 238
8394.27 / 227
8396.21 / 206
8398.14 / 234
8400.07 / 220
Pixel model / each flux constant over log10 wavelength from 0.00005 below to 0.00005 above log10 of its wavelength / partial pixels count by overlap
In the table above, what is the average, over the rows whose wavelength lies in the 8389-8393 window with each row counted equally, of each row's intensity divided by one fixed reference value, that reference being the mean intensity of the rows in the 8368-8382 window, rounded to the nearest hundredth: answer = 1.04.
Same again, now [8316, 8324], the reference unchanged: 1.05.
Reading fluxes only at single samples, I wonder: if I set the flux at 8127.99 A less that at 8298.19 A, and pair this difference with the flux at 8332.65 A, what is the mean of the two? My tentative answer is 127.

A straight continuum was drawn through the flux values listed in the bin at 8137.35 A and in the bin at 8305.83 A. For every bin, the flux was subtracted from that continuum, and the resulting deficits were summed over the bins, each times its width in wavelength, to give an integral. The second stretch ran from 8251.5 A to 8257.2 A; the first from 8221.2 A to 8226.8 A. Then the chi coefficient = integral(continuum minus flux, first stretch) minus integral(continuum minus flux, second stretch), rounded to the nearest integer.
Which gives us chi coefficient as 44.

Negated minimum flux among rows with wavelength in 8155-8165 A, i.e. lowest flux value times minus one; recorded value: -226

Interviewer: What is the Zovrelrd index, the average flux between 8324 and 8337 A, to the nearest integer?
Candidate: 229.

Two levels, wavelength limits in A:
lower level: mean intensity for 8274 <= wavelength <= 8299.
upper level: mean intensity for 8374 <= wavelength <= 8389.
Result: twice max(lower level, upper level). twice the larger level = 461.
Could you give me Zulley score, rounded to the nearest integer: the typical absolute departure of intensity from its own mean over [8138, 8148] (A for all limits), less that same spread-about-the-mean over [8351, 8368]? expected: 5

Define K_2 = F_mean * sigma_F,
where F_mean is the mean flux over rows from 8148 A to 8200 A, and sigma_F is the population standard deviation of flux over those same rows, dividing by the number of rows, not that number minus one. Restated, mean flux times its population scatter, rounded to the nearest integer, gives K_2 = 1913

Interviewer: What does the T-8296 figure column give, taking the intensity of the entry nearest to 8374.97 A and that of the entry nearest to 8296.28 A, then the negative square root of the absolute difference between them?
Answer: -7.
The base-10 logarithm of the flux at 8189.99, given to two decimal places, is 2.39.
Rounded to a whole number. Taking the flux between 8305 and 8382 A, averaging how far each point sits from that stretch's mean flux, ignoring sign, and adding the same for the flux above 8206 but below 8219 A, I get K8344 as 18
